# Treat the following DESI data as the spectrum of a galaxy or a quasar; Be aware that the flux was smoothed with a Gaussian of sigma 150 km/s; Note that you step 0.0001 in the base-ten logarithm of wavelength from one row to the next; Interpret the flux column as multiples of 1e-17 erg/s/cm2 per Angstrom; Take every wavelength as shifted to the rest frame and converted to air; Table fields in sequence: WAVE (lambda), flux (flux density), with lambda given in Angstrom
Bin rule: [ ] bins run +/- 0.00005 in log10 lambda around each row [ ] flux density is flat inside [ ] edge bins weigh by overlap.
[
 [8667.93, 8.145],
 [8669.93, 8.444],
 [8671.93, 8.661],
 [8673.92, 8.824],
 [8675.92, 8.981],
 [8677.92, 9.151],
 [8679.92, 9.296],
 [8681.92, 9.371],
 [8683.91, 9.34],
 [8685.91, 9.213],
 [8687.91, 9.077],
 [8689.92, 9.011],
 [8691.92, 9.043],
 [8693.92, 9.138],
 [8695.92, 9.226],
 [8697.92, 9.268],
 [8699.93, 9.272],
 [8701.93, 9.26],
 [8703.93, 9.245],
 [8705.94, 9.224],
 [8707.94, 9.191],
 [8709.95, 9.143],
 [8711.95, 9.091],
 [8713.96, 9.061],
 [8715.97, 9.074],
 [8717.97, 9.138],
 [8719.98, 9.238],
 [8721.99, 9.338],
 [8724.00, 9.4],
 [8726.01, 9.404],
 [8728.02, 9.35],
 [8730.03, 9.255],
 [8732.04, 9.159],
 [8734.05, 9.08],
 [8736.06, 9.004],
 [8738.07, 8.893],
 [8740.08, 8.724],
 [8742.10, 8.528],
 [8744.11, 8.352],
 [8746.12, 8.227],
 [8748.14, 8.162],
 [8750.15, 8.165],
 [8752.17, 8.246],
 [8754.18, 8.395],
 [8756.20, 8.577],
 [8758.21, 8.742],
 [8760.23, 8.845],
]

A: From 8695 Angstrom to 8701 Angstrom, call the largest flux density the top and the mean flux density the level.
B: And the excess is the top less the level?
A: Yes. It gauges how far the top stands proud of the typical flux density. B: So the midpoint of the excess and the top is 4.64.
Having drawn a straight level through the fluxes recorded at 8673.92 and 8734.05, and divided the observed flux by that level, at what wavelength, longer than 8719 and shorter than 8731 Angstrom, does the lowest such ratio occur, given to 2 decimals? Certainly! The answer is 8730.03 Angstrom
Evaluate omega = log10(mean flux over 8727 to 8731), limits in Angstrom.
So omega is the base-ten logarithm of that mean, 0.969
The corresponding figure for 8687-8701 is 0.961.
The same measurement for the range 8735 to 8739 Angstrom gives 0.952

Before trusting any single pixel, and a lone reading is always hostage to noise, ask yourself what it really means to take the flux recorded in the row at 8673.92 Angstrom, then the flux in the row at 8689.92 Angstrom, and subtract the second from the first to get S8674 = -0.19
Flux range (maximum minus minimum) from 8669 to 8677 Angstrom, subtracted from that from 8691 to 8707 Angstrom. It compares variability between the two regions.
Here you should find -0.31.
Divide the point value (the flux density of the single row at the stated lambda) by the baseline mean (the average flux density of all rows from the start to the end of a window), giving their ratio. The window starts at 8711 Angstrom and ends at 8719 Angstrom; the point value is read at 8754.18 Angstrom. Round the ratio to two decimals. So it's 0.92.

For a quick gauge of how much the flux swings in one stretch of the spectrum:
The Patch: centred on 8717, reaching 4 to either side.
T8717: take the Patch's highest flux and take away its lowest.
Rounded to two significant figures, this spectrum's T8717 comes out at 0.18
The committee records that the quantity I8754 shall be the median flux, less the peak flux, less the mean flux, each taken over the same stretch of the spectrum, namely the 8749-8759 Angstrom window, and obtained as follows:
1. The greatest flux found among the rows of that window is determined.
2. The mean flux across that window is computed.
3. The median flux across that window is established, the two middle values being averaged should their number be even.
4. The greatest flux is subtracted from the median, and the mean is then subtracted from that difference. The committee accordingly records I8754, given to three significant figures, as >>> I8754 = -8.77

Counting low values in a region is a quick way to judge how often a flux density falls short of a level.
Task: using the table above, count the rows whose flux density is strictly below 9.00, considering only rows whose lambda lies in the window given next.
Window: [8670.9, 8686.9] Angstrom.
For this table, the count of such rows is 3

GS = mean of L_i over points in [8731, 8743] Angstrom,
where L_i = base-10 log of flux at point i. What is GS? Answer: 0.949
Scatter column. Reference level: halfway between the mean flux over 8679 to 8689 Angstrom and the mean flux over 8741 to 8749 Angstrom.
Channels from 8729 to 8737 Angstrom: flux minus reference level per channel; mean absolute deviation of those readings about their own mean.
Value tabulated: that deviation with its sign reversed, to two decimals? -0.08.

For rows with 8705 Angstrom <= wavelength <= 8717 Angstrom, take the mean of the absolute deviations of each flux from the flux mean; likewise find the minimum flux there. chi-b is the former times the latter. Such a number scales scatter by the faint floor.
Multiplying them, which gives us 0.5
